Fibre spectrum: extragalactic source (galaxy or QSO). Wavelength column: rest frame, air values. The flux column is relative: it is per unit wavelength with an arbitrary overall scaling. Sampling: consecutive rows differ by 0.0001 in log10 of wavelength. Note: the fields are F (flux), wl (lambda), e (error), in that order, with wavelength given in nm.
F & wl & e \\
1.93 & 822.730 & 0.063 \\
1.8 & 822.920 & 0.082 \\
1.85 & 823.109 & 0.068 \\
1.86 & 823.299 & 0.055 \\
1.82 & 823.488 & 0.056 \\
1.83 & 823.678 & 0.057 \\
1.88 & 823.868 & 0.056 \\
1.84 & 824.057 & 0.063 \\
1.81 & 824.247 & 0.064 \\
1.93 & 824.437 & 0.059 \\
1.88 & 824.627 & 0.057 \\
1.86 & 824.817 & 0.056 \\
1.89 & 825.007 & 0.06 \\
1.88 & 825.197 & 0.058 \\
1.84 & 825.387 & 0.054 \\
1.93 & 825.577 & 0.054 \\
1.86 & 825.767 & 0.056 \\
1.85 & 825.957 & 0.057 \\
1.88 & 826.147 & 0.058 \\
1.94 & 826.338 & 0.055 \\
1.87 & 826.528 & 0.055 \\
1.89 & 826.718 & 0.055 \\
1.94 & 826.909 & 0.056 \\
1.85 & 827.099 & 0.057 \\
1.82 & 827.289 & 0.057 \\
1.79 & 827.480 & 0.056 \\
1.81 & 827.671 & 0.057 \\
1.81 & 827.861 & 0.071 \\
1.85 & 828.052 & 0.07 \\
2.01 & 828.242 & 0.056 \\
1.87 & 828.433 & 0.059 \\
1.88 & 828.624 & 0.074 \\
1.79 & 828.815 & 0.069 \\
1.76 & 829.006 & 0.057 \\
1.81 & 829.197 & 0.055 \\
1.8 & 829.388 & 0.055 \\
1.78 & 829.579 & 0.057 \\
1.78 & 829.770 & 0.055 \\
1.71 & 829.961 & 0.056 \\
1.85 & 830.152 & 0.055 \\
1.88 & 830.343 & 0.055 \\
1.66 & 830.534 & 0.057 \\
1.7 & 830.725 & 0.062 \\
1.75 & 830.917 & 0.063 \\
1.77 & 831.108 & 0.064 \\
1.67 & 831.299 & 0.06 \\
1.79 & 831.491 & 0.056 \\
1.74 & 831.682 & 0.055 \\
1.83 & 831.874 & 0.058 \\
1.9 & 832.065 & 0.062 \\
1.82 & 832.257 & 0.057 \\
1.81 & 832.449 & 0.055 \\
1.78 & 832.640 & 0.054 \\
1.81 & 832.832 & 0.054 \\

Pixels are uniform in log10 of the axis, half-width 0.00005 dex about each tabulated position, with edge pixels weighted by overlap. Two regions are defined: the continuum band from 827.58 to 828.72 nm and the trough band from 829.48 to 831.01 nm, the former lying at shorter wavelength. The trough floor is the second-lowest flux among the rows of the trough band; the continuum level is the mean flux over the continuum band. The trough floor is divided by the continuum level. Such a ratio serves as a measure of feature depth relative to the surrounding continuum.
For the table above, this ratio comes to 0.908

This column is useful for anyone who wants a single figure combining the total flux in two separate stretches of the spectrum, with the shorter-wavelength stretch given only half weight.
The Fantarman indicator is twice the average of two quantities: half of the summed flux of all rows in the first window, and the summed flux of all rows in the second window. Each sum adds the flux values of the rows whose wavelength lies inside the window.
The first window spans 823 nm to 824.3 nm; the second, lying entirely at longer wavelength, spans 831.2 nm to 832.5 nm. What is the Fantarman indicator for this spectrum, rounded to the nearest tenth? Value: 19.0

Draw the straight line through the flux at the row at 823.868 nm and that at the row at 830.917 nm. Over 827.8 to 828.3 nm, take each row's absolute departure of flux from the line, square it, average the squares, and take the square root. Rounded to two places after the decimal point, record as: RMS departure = 0.12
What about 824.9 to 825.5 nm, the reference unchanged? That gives 0.02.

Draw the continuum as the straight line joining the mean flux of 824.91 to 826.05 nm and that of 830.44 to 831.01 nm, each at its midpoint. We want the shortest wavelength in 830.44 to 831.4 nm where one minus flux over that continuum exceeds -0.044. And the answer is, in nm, 830.534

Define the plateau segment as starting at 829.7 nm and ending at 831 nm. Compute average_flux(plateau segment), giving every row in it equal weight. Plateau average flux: 1.76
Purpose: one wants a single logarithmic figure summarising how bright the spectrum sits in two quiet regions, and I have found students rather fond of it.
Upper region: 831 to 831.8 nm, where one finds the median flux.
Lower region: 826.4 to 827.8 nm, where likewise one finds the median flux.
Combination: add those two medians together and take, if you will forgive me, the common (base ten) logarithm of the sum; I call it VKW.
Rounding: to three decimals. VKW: 0.557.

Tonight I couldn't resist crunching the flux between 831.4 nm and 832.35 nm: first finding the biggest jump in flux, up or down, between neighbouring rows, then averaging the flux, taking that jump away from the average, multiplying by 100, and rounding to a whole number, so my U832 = 173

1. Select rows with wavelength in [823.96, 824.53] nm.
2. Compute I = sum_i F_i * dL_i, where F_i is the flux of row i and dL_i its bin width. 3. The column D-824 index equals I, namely 1.06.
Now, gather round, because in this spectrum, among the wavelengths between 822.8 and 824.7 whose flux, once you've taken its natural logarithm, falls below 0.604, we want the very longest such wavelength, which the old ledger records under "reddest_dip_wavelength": 824.247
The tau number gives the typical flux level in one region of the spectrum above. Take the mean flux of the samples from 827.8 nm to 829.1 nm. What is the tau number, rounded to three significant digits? 1.85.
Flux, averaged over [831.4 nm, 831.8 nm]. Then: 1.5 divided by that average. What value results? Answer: 0.85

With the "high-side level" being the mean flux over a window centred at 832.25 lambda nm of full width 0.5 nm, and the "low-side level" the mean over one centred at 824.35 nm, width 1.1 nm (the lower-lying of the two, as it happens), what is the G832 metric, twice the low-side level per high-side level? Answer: 2.03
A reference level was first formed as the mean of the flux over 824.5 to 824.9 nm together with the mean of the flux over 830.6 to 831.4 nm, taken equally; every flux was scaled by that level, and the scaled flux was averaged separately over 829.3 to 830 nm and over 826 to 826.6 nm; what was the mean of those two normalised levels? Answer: 1.02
